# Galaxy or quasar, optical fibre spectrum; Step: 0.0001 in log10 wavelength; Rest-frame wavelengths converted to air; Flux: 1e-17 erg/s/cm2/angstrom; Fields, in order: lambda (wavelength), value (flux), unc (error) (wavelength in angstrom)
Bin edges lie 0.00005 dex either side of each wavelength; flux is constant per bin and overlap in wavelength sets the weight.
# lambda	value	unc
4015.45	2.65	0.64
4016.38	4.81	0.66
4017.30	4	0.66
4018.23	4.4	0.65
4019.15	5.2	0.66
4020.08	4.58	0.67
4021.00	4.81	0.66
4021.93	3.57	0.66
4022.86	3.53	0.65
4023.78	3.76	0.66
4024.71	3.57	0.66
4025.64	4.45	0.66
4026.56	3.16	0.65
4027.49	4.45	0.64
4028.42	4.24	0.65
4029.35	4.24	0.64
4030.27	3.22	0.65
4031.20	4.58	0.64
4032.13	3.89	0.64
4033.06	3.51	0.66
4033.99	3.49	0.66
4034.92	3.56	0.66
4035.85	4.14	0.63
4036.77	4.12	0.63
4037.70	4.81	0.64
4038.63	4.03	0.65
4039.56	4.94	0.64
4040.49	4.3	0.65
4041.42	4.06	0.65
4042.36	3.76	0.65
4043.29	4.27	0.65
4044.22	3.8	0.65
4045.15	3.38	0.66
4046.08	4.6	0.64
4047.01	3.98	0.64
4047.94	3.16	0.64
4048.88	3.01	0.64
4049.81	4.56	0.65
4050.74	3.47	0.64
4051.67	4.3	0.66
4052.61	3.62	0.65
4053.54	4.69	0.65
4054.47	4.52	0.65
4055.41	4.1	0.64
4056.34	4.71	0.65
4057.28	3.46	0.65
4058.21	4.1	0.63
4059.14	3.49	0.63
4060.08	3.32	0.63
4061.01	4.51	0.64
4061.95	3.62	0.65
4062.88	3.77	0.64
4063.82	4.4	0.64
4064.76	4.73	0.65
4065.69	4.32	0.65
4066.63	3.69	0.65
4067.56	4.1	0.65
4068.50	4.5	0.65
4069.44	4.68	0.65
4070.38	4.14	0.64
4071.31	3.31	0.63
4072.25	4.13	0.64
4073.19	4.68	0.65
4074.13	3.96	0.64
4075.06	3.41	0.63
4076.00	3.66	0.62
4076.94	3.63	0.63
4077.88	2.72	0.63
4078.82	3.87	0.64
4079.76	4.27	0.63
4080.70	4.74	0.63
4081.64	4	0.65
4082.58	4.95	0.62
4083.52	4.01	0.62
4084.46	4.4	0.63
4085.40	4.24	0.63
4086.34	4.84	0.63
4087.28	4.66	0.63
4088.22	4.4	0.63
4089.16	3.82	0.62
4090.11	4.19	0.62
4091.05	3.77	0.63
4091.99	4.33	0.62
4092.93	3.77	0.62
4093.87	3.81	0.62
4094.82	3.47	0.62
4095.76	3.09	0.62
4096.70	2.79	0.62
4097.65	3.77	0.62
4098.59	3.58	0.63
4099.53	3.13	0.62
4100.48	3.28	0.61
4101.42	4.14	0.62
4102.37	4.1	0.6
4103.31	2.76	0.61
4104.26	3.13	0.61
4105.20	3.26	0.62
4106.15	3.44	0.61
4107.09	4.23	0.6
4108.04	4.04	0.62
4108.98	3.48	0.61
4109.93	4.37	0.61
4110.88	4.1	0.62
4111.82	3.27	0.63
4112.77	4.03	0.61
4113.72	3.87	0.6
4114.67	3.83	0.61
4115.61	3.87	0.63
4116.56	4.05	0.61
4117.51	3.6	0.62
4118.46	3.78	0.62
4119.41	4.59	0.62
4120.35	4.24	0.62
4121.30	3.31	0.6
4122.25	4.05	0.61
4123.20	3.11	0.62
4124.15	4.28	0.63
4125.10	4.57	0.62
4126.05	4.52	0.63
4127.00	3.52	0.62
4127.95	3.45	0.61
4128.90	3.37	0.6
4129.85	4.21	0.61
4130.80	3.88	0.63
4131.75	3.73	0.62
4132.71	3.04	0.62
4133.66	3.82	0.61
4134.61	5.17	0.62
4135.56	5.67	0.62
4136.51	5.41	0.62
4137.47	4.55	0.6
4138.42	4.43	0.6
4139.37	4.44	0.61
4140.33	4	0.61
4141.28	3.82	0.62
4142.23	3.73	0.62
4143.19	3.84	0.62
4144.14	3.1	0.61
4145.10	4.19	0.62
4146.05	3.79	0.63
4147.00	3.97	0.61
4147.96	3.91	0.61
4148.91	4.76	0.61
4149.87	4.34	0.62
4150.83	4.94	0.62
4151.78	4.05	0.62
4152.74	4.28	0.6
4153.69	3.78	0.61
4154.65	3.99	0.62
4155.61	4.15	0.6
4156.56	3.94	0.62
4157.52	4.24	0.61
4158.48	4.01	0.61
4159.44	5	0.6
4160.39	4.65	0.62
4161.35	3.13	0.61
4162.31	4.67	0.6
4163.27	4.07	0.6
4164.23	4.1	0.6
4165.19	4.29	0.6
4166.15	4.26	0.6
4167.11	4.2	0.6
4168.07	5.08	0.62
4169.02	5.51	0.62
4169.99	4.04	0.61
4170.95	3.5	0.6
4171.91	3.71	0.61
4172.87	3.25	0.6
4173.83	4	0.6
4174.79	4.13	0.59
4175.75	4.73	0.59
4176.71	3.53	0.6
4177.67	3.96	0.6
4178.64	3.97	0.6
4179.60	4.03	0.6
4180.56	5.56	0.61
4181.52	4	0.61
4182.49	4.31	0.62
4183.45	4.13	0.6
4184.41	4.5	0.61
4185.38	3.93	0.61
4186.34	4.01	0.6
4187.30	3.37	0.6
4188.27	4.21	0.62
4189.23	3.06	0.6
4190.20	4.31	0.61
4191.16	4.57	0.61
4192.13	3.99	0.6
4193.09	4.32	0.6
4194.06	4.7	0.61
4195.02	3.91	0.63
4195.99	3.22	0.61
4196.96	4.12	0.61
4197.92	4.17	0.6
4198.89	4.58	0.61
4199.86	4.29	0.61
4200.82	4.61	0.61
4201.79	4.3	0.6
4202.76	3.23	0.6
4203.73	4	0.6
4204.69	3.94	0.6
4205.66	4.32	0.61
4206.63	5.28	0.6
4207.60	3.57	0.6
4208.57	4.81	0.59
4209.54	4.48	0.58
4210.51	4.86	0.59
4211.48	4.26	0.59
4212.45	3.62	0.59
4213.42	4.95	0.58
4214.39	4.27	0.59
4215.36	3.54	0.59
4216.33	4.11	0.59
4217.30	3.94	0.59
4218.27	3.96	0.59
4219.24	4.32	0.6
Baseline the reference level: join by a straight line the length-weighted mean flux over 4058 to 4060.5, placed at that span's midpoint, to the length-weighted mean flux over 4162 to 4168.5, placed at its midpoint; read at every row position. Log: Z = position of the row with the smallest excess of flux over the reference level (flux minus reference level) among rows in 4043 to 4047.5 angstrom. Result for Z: 4045.15 angstrom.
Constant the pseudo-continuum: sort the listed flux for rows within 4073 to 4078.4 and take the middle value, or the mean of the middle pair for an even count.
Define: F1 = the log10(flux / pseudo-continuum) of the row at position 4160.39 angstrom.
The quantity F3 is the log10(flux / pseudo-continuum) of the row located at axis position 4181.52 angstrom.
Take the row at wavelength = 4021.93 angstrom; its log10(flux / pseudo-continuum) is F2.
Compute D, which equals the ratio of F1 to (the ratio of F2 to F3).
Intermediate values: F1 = 0.11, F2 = -0.01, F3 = 0.04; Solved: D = -0.47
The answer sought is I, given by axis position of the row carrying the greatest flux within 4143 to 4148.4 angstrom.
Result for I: 4145.10 angstrom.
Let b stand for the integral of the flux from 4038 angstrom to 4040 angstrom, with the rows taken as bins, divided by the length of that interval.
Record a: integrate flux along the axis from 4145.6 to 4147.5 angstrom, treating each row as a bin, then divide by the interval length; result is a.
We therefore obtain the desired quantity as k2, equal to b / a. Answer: 1.16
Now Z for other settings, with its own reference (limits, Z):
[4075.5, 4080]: 4077.88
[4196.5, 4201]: 4196.96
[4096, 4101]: 4096.70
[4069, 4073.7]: 4071.31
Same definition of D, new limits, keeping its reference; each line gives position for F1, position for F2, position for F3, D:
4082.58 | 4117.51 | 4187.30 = 0.84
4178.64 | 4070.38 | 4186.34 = 0.03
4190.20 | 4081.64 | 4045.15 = -0.06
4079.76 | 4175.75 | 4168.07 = 0.09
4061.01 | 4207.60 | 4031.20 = -1.02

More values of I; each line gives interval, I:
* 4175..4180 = 4175.75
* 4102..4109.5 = 4107.09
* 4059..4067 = 4064.76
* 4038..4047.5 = 4039.56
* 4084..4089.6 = 4086.34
